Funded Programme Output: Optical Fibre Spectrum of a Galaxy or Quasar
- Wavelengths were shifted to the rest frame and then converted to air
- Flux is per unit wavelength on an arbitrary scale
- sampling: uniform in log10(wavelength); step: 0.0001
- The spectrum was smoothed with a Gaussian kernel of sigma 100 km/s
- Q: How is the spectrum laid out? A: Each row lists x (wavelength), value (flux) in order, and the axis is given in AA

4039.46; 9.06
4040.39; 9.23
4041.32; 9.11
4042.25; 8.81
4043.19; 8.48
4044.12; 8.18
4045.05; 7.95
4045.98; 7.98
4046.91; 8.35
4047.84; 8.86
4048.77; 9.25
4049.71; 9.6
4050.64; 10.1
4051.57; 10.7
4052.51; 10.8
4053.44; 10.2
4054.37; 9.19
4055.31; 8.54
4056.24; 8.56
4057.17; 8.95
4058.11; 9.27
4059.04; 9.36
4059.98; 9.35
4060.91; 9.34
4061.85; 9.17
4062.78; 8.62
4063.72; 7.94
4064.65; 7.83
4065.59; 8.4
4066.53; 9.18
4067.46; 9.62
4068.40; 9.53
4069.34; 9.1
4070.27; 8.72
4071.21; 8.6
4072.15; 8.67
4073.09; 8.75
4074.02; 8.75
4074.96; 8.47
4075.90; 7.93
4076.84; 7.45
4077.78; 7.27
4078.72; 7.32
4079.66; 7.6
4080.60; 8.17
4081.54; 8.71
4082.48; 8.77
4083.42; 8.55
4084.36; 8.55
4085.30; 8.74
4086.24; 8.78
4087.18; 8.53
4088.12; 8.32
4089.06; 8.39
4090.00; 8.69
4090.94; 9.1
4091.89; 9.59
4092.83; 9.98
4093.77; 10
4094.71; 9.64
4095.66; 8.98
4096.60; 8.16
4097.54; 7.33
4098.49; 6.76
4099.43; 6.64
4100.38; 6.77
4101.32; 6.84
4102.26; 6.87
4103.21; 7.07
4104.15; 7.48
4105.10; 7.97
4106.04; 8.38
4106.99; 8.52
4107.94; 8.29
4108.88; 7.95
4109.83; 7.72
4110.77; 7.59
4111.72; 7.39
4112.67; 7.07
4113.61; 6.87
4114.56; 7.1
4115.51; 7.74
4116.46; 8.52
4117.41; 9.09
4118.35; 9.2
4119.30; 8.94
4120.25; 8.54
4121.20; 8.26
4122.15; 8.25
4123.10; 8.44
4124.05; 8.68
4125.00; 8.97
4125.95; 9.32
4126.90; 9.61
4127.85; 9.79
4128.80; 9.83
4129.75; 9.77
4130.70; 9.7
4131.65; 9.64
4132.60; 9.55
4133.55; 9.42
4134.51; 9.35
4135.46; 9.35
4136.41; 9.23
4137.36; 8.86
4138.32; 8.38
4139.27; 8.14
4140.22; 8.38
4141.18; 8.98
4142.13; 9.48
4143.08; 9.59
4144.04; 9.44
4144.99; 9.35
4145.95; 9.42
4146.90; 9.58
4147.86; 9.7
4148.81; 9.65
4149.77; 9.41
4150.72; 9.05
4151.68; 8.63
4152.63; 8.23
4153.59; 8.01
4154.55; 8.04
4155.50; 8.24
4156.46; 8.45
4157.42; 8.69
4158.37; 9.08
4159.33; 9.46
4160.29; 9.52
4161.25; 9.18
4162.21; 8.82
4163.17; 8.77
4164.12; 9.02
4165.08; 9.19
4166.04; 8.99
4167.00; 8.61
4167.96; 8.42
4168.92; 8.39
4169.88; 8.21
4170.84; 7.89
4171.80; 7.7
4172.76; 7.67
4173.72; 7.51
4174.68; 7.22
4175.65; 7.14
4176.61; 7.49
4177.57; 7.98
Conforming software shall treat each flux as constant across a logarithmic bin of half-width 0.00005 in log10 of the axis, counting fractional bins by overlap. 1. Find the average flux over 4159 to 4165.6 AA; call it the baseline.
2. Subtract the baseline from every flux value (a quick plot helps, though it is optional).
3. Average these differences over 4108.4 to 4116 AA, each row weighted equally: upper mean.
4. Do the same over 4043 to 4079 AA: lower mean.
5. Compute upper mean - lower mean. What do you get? -1.4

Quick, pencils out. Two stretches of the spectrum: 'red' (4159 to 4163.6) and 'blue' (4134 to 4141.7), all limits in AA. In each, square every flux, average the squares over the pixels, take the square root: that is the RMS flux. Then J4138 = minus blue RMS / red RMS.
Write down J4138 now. -0.97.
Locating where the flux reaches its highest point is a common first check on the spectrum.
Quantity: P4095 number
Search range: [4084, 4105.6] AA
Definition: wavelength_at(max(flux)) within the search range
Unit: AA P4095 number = 4093.77 AA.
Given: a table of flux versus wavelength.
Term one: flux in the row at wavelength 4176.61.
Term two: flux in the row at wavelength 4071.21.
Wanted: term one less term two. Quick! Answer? -1.1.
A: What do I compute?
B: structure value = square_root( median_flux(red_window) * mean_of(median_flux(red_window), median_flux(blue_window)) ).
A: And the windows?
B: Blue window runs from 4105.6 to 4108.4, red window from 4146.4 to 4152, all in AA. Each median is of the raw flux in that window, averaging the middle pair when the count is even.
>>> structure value 9.21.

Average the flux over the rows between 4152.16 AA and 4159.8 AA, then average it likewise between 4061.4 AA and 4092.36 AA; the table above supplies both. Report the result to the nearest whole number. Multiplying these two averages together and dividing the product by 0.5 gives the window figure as 146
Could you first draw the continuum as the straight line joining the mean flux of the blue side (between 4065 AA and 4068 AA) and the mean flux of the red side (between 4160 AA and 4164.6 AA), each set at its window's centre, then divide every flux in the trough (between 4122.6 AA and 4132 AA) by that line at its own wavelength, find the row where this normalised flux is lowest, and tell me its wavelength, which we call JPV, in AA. 4123.10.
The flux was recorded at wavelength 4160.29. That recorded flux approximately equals 9.52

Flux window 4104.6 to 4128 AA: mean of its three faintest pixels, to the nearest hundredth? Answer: 7.01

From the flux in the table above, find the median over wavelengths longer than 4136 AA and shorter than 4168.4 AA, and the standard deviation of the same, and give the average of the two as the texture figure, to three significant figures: 4.76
